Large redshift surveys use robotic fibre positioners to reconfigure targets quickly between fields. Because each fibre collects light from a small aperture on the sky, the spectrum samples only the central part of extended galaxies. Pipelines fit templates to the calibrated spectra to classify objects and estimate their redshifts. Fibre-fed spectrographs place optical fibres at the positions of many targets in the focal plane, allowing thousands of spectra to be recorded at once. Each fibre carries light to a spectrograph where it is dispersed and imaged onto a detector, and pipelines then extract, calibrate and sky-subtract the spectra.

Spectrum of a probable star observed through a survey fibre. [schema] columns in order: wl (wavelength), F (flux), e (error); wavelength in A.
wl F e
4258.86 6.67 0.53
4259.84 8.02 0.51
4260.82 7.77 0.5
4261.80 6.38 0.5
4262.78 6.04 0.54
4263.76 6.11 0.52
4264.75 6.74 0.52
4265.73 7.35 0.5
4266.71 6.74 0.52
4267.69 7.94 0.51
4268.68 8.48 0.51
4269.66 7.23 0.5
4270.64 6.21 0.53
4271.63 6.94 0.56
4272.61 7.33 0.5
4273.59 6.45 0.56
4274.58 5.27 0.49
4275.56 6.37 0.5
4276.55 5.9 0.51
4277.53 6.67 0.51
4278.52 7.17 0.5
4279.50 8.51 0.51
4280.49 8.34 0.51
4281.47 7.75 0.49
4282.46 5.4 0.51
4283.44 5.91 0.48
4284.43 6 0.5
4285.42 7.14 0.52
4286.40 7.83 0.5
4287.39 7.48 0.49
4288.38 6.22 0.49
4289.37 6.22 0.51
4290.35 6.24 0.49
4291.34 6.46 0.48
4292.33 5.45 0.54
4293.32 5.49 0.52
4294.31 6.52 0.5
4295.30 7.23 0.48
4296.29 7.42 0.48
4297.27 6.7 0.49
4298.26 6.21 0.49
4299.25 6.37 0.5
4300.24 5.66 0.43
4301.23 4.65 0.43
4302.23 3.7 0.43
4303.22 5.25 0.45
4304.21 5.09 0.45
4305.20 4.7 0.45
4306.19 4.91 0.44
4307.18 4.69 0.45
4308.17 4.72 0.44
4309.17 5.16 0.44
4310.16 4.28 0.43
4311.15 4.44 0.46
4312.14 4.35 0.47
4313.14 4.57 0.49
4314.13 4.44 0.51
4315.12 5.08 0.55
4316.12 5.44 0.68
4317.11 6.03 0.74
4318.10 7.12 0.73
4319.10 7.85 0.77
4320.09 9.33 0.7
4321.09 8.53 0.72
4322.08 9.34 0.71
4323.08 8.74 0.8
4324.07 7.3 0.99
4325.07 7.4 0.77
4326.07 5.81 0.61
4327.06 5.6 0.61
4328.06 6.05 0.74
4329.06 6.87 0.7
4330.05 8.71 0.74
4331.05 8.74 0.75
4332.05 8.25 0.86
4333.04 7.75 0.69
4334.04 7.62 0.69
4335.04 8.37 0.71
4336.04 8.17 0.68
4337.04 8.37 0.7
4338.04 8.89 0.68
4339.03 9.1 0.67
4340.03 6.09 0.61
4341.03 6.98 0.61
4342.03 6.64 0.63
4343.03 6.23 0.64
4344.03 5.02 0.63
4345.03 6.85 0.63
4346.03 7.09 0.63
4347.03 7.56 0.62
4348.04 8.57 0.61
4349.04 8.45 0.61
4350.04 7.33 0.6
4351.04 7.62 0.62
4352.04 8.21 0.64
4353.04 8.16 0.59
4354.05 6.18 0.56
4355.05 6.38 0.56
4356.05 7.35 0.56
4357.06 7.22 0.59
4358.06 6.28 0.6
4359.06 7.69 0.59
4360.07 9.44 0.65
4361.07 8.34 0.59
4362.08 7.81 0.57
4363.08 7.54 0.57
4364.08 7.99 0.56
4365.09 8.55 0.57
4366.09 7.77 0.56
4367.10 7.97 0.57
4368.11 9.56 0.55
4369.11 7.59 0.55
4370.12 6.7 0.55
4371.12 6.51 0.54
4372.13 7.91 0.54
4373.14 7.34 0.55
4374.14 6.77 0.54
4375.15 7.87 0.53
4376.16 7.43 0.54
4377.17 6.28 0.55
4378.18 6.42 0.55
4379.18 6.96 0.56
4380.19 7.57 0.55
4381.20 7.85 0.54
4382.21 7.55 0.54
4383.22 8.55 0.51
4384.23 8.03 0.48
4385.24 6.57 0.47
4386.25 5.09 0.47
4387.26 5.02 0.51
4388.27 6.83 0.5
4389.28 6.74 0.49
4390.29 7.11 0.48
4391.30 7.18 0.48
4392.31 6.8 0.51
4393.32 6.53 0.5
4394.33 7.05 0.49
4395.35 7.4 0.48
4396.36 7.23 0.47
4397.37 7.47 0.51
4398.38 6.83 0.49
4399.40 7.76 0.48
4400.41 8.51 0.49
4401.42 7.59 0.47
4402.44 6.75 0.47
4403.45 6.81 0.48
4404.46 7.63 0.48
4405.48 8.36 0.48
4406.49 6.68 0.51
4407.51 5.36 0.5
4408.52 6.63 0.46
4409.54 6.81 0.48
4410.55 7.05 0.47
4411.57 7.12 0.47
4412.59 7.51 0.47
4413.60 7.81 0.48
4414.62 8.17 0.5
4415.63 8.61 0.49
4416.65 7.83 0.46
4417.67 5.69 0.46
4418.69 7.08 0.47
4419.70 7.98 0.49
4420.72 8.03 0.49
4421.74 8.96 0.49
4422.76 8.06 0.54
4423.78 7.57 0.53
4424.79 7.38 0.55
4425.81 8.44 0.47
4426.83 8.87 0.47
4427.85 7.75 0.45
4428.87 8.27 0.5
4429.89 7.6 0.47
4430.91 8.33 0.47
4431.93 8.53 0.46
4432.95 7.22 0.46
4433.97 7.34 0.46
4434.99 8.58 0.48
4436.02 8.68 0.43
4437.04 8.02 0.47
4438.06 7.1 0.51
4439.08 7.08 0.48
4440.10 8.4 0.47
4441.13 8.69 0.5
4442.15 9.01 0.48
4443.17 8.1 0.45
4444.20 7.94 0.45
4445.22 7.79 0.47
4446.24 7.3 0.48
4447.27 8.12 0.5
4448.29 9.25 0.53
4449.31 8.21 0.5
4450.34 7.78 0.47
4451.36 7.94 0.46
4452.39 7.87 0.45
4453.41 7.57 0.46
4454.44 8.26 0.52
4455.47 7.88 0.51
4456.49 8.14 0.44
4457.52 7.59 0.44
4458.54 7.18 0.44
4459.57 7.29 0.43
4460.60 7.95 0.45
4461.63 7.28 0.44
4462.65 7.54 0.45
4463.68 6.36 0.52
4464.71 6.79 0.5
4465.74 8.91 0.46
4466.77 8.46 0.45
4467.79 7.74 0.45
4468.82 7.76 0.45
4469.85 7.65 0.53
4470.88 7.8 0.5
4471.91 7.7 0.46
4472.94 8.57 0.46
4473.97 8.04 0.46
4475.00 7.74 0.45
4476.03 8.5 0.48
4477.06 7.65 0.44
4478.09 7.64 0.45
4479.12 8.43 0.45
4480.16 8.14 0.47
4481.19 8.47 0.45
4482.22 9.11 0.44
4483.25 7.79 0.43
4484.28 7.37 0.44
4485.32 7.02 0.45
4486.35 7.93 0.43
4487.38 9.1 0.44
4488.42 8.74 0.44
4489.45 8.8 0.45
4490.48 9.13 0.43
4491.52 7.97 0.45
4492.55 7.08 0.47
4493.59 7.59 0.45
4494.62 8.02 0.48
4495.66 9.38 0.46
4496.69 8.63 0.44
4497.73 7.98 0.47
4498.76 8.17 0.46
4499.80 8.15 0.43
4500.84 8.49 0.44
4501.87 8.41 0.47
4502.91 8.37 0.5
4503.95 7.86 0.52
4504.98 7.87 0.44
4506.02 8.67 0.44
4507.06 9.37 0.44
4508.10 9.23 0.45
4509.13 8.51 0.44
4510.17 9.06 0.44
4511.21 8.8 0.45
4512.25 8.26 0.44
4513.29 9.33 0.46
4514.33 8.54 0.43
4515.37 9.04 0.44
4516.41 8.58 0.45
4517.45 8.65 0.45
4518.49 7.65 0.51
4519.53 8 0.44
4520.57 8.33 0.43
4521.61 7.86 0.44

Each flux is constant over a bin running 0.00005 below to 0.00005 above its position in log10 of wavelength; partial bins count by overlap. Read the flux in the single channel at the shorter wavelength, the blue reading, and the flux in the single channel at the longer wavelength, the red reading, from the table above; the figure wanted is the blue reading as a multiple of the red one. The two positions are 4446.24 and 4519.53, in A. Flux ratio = 0.91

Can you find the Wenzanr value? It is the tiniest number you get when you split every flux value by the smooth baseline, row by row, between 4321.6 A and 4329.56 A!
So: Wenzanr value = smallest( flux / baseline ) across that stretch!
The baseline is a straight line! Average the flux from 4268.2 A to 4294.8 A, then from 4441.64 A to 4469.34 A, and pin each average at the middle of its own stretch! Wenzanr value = 0.80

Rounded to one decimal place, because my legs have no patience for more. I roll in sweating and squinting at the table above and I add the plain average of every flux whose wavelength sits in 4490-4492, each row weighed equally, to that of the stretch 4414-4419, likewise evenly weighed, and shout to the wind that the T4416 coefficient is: 16.0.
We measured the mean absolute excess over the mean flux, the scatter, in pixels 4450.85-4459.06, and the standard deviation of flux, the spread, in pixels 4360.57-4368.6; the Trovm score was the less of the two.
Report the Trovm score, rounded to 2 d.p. 0.27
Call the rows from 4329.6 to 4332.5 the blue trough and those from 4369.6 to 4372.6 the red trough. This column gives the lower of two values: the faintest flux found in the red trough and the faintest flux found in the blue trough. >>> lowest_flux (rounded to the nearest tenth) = 6.5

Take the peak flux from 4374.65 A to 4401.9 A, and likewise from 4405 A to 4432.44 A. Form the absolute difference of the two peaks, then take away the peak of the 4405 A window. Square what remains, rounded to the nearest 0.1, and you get 73.1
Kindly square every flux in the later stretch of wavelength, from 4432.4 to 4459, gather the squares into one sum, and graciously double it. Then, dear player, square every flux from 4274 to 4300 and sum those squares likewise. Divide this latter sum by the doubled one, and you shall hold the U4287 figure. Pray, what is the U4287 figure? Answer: 0.350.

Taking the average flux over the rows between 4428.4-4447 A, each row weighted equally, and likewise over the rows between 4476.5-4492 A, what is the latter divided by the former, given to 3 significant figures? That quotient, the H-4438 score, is 1.03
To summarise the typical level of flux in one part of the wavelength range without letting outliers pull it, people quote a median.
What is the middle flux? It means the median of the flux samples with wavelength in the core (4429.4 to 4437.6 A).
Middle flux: 8.2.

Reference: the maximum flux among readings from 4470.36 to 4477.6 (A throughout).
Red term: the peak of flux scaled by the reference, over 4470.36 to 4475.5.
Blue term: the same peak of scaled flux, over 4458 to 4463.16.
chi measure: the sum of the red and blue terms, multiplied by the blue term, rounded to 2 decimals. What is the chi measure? 1.79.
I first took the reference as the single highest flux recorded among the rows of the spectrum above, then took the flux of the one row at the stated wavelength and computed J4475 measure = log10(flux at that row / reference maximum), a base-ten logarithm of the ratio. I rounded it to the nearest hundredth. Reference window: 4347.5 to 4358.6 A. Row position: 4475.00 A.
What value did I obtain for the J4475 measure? -0.04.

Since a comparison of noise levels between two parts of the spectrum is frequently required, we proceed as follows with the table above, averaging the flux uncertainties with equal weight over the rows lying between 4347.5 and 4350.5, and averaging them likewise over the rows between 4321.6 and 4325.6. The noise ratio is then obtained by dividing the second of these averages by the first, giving 1.35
